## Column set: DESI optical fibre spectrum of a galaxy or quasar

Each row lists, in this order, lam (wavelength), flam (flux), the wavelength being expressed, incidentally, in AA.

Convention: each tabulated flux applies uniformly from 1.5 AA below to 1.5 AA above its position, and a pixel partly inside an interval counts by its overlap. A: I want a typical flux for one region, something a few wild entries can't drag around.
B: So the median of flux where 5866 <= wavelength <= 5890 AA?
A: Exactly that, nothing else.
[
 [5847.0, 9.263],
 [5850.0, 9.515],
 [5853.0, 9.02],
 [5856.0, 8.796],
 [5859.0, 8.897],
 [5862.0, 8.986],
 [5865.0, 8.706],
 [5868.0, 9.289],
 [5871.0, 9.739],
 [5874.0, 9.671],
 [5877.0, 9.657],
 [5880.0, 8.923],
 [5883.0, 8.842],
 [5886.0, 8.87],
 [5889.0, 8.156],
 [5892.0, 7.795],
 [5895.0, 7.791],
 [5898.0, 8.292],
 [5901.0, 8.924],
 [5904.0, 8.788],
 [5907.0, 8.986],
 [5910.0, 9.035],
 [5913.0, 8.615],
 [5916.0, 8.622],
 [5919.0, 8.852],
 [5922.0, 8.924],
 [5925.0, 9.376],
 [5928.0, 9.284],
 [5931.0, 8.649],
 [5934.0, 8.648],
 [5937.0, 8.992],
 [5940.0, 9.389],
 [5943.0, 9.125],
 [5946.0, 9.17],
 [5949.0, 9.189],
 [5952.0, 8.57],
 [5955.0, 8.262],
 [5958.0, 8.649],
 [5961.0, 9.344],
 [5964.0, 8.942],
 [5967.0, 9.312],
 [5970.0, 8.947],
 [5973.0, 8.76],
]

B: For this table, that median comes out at 9.11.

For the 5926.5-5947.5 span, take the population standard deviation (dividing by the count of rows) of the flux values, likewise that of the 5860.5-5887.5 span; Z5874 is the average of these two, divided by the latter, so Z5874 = 0.85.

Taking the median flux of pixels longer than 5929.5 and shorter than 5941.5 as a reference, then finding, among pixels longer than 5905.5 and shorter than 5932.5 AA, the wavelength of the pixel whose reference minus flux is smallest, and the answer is 5925.0 AA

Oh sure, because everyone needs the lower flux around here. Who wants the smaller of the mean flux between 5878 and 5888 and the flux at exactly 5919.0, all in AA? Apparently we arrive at 8.85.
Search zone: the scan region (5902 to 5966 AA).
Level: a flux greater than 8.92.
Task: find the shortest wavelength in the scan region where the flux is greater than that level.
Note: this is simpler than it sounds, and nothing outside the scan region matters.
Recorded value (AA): 5907.0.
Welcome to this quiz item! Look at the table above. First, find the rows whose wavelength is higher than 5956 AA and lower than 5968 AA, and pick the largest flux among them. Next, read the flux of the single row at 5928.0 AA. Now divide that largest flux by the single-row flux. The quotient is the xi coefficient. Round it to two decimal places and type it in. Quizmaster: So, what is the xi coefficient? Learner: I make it 1.01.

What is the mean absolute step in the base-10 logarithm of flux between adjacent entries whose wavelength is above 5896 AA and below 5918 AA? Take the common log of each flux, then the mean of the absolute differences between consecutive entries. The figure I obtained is 0.012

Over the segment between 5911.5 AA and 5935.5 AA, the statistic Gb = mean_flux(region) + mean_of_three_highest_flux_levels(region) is 18.1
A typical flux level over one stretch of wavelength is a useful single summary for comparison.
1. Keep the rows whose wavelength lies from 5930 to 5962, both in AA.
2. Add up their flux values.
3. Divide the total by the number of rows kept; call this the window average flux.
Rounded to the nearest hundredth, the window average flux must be 8.91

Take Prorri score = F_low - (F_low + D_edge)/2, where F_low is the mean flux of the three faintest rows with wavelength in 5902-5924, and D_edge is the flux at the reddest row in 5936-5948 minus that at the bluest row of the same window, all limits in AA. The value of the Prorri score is 4.25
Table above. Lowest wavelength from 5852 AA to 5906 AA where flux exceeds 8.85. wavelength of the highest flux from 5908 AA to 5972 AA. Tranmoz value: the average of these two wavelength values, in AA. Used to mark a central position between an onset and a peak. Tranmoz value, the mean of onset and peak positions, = 5896.5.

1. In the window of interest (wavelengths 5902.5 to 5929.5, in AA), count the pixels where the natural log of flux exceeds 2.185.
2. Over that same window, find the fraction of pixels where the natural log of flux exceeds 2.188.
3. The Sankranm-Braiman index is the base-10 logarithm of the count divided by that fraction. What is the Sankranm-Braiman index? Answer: 0.95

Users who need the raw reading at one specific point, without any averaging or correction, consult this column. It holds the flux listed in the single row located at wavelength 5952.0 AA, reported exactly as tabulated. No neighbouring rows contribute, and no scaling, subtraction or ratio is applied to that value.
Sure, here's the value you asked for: 8.57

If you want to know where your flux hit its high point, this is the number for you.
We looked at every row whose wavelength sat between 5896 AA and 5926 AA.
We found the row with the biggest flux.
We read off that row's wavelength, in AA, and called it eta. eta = 5925.0 AA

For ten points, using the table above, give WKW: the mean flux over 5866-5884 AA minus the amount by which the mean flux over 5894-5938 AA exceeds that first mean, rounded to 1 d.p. 9.9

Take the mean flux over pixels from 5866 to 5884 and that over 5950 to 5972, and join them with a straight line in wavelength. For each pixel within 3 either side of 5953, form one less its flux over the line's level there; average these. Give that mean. 0.05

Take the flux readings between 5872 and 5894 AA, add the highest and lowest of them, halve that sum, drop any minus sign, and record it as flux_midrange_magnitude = 8.73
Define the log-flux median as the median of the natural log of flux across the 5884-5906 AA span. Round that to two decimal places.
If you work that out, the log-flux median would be 2.12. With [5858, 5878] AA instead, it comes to 2.23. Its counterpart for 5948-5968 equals 2.19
